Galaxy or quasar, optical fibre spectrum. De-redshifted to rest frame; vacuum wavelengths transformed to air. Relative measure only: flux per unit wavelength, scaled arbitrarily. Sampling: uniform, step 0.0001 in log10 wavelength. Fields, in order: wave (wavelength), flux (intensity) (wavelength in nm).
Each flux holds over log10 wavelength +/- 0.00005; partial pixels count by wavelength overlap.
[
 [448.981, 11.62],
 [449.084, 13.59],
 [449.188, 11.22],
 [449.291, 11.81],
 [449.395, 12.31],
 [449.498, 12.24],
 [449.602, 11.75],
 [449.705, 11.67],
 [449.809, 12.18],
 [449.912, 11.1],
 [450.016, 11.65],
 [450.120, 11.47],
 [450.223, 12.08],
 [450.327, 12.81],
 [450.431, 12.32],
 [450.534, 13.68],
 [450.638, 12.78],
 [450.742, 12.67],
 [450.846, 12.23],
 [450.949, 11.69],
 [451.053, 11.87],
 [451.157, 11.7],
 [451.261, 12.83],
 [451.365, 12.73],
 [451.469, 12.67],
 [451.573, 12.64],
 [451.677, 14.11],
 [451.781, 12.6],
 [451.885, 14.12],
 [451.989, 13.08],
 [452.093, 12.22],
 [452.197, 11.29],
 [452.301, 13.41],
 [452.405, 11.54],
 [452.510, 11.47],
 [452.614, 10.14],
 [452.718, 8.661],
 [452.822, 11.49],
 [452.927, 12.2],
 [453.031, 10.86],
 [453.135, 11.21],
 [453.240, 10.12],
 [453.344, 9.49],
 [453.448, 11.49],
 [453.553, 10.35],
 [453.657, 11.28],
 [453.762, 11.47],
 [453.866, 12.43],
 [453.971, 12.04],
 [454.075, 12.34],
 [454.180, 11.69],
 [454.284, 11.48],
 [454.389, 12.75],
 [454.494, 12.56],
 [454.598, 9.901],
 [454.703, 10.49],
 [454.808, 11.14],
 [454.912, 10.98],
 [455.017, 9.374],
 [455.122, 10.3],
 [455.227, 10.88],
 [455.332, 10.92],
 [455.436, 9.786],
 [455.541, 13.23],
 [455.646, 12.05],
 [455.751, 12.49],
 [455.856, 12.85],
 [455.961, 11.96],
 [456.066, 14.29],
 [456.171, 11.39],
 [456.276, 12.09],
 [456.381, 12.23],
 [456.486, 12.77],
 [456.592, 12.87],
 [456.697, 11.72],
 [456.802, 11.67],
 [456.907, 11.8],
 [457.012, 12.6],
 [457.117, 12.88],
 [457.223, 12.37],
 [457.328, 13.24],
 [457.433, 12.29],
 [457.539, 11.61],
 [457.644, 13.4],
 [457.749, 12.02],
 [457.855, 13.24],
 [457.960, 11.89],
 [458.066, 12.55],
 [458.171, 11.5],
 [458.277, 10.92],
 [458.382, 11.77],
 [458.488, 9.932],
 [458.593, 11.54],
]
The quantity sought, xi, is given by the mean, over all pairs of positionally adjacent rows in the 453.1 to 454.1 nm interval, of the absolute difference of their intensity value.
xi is 0.85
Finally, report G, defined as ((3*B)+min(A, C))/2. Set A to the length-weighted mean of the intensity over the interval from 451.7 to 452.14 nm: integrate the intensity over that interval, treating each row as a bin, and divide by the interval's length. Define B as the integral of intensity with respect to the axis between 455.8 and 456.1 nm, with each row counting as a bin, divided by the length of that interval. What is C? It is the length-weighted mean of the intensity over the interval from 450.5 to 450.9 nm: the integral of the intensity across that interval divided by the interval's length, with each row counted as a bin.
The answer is 25.8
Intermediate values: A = 13.1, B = 12.9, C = 12.8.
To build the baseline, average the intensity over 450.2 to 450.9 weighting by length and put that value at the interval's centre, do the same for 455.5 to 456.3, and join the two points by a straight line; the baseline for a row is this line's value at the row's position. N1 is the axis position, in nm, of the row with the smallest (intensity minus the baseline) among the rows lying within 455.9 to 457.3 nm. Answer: 456.171 nm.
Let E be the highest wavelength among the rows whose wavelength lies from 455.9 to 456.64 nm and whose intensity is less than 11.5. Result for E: 456.171 nm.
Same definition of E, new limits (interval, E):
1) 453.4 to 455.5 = 455.436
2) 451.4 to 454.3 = 454.284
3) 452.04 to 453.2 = 453.135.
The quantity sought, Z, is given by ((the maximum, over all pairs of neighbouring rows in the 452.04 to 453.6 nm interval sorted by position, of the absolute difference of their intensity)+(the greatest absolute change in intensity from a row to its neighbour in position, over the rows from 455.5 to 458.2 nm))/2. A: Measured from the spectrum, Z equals 2.86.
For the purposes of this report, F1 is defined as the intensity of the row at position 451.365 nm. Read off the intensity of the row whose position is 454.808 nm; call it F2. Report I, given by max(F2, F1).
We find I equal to 12.7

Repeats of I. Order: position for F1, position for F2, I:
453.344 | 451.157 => 11.7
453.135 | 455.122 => 11.2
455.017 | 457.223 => 12.4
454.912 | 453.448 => 11.5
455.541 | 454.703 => 13.2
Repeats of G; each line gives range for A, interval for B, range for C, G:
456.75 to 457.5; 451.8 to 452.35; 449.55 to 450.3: 25.1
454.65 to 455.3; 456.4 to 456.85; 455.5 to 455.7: 23.6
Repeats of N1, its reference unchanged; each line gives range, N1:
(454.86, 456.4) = 455.017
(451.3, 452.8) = 452.718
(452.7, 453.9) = 452.718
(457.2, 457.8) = 457.539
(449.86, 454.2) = 452.718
